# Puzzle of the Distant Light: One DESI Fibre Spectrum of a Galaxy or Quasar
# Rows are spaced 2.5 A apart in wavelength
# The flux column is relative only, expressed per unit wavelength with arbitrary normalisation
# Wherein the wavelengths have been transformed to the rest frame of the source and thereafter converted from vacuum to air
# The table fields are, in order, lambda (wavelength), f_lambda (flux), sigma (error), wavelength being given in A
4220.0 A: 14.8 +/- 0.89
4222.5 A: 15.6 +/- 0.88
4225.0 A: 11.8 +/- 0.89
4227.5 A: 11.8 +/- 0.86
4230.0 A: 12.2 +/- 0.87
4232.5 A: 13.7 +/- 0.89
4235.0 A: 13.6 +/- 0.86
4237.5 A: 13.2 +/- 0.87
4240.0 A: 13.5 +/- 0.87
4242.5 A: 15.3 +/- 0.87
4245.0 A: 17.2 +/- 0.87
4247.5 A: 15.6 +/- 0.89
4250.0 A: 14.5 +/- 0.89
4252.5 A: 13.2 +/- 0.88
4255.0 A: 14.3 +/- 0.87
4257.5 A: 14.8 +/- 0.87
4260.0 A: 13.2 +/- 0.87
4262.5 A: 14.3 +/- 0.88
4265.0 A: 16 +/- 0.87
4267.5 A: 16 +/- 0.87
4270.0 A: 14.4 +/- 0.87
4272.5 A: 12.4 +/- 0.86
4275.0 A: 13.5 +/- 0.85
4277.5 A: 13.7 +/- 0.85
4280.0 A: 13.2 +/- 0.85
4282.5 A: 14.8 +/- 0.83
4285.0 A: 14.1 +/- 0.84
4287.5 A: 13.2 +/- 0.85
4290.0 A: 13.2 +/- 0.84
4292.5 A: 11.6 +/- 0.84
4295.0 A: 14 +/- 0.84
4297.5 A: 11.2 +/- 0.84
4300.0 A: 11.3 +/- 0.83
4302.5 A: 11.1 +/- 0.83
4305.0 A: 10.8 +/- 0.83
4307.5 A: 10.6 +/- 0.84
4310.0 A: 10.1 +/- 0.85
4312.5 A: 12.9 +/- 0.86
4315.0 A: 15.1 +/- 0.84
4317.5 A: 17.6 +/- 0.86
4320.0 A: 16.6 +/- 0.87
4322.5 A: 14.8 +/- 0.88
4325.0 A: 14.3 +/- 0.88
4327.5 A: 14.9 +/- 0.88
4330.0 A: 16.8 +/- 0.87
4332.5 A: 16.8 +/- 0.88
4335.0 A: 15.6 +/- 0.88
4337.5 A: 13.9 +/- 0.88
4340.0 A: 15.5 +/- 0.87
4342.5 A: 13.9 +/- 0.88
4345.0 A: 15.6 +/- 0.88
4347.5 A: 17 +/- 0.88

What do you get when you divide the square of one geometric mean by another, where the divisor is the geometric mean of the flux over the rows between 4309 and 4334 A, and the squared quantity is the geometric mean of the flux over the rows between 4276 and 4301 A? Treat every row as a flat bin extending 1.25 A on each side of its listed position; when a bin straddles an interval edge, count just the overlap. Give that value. 11.4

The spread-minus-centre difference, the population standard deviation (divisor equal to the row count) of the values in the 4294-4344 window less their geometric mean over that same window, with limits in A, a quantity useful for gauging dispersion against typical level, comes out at -11.4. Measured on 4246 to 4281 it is -13.1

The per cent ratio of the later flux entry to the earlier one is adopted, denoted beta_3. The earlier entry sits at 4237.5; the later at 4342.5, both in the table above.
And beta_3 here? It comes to 105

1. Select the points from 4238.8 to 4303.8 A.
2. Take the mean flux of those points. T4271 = 13.8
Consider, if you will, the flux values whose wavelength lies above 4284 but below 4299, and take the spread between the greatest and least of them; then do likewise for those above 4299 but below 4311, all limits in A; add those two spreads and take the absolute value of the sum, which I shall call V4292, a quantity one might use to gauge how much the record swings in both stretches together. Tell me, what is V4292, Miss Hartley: 4.1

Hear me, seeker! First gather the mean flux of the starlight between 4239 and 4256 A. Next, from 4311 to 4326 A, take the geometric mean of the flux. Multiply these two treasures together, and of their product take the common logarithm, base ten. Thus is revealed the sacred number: 2.35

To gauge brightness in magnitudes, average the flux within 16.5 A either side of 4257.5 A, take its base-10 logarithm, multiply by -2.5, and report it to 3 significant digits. -2.92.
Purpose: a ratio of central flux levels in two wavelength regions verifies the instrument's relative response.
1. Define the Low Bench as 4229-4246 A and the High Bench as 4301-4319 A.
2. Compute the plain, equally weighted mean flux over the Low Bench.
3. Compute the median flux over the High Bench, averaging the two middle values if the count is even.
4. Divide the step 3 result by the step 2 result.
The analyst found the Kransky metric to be 0.79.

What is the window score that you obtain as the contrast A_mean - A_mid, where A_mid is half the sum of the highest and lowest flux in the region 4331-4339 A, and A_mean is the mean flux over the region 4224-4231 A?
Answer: -3.4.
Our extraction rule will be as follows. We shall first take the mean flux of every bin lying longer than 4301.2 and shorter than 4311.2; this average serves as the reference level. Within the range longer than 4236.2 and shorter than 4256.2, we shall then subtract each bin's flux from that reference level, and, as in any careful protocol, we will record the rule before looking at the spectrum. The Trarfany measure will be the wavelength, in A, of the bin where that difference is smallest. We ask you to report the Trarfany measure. 4245.0 A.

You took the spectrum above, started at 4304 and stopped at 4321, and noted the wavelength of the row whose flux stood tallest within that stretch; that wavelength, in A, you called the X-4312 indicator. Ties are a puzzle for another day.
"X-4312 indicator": 4317.5 A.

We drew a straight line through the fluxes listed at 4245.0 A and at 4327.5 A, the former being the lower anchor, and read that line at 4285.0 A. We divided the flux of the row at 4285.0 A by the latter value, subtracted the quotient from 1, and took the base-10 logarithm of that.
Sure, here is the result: -0.91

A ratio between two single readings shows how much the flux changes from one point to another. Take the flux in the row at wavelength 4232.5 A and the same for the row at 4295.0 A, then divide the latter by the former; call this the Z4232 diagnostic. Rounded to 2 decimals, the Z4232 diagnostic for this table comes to 1.02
